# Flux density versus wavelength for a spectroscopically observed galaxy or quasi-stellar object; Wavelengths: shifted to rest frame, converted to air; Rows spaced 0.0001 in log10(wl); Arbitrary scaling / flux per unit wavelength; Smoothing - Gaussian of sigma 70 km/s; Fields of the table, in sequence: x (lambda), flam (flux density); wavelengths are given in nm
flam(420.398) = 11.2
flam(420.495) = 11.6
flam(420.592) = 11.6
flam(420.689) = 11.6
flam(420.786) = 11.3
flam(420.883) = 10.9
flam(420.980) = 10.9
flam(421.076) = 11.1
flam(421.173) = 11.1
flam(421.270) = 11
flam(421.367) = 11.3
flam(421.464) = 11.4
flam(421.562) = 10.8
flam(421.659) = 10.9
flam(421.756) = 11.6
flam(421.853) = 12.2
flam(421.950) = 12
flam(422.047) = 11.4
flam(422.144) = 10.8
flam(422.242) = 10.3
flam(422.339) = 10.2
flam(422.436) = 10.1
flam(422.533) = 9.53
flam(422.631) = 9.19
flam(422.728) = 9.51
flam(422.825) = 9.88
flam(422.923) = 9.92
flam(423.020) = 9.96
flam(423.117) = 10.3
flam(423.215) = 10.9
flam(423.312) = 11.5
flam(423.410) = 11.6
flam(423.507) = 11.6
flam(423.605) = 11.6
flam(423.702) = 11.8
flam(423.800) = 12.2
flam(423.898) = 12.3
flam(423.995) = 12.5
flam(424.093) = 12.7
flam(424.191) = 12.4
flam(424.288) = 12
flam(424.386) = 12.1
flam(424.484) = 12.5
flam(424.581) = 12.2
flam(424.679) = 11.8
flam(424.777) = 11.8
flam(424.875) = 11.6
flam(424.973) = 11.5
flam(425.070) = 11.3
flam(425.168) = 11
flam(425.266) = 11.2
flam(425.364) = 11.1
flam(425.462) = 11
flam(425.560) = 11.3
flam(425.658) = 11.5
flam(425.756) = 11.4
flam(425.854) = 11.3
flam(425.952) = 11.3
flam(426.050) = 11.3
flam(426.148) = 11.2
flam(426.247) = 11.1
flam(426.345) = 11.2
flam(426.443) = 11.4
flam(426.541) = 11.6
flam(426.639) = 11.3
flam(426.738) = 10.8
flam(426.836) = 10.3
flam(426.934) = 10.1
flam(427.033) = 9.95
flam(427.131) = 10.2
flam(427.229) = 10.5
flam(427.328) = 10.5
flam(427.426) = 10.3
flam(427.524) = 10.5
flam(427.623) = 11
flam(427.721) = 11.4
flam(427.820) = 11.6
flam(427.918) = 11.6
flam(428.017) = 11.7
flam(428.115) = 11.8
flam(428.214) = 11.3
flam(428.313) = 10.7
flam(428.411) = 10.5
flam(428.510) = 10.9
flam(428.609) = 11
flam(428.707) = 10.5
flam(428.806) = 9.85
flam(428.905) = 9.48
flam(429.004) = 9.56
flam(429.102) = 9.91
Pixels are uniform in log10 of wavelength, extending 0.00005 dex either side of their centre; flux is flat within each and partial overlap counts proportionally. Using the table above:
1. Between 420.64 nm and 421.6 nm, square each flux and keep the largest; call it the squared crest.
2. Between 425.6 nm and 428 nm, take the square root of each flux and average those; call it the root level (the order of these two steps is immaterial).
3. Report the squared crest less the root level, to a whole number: 131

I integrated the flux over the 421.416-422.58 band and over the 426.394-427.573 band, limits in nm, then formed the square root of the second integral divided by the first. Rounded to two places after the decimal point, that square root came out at 0.99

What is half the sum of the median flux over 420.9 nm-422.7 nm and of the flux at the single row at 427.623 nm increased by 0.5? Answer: 11.2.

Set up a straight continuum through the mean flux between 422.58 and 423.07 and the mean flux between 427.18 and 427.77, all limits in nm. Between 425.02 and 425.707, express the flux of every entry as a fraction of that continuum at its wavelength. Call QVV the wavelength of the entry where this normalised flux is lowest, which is 425.462 nm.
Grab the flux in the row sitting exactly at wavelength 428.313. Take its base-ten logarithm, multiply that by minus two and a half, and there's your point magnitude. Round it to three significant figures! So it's -2.57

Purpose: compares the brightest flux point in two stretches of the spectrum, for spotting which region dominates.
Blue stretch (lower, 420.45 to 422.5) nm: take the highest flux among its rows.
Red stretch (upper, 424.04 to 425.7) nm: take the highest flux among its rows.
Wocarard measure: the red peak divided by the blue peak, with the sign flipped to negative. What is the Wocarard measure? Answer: -1.04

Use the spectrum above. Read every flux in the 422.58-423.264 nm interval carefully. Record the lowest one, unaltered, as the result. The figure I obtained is 9.19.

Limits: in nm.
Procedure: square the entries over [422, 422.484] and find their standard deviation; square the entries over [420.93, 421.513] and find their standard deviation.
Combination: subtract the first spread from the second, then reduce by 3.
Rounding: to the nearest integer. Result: -10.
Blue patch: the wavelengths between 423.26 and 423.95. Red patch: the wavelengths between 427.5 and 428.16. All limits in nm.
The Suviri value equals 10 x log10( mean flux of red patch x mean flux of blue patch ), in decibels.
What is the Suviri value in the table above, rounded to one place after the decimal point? 21.3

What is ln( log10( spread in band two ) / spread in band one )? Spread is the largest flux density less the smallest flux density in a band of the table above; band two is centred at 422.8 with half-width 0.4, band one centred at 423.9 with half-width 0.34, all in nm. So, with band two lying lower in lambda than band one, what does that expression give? -3.2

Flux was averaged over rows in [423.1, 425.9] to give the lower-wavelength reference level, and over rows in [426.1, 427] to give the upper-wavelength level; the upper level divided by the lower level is 0.94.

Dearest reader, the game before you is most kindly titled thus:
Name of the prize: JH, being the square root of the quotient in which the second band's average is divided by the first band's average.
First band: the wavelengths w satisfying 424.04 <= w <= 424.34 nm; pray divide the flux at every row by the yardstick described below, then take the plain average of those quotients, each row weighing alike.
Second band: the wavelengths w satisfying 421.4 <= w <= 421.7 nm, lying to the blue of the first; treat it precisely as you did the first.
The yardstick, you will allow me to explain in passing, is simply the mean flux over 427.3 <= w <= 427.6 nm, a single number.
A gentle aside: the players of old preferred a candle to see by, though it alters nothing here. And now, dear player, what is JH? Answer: 0.94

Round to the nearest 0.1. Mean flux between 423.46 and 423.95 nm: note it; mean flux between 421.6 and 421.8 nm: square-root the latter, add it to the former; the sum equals 15.3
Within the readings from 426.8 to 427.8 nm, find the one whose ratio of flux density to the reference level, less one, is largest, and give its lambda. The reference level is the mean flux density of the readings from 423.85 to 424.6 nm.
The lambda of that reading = 427.721 nm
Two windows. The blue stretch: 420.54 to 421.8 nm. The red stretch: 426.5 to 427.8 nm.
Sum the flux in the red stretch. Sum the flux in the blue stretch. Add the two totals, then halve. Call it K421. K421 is 142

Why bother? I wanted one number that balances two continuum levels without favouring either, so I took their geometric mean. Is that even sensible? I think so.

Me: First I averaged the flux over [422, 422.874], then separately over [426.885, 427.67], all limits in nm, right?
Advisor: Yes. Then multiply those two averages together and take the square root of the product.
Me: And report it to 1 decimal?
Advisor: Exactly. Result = 10.2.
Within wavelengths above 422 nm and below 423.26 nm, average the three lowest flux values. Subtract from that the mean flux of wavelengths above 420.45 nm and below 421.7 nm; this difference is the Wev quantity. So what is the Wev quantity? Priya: -1.8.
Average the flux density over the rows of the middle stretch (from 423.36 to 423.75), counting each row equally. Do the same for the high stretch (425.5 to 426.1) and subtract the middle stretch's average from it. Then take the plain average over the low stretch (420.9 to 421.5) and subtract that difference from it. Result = 11.4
